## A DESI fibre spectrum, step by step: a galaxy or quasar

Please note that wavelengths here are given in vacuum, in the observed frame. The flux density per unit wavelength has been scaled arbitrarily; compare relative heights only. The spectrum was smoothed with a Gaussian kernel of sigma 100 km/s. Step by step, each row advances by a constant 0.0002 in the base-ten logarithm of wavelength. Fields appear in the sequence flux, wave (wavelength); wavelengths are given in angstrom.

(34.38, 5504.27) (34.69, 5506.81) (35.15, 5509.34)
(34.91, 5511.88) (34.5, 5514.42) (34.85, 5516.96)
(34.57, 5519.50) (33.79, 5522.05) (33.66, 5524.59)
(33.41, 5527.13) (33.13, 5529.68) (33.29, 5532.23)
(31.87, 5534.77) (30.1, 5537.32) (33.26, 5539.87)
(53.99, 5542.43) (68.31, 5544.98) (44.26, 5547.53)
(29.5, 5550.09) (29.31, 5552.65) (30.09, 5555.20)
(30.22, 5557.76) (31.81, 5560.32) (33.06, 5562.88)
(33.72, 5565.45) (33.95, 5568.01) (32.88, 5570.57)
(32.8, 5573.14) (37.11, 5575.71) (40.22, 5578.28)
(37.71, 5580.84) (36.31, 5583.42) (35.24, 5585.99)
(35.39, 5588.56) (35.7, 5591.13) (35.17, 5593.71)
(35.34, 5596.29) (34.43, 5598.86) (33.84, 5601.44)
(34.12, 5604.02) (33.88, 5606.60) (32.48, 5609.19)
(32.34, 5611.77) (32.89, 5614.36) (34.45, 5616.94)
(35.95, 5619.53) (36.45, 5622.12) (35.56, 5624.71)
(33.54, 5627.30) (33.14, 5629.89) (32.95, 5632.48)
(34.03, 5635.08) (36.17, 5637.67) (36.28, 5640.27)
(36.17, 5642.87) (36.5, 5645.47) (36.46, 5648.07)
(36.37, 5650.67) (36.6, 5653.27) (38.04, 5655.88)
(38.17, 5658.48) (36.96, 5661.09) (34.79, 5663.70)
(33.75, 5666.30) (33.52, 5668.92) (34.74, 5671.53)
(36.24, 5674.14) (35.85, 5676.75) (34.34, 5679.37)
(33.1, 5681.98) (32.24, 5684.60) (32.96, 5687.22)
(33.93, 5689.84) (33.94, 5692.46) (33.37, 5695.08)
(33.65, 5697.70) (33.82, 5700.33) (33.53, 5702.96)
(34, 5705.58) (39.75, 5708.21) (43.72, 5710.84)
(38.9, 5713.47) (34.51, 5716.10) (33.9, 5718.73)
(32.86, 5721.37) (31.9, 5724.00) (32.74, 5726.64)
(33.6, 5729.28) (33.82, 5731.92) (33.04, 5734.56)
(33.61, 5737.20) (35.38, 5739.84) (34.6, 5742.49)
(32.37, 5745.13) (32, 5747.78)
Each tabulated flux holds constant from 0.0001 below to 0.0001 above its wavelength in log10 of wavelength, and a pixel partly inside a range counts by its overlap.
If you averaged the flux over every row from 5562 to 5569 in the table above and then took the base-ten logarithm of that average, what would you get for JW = 1.526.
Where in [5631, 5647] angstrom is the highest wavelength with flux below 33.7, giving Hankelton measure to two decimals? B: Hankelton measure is 5632.48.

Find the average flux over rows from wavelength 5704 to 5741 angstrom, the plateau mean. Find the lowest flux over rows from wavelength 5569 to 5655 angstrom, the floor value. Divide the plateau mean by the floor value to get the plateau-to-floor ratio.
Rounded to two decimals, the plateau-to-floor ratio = 1.09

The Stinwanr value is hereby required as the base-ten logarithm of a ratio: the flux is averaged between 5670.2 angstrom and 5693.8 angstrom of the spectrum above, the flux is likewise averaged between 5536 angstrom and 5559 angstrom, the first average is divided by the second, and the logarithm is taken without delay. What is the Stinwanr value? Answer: -0.06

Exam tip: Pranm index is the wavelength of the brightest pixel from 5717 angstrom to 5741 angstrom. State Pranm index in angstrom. 5739.84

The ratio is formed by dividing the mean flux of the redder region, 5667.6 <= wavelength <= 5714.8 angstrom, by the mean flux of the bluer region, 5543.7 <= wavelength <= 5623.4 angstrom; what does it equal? 0.99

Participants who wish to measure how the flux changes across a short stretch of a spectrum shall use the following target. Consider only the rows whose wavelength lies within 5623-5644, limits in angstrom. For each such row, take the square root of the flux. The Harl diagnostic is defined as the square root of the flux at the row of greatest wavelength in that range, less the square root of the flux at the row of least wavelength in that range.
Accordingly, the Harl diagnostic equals 0.1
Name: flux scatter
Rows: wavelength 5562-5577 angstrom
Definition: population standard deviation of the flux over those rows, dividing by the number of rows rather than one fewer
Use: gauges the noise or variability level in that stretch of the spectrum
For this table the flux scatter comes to 1.5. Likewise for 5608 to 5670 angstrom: 1.7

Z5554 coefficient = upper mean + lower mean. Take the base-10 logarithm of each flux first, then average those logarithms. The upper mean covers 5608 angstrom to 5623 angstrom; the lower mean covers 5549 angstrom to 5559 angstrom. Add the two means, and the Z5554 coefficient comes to 3.01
